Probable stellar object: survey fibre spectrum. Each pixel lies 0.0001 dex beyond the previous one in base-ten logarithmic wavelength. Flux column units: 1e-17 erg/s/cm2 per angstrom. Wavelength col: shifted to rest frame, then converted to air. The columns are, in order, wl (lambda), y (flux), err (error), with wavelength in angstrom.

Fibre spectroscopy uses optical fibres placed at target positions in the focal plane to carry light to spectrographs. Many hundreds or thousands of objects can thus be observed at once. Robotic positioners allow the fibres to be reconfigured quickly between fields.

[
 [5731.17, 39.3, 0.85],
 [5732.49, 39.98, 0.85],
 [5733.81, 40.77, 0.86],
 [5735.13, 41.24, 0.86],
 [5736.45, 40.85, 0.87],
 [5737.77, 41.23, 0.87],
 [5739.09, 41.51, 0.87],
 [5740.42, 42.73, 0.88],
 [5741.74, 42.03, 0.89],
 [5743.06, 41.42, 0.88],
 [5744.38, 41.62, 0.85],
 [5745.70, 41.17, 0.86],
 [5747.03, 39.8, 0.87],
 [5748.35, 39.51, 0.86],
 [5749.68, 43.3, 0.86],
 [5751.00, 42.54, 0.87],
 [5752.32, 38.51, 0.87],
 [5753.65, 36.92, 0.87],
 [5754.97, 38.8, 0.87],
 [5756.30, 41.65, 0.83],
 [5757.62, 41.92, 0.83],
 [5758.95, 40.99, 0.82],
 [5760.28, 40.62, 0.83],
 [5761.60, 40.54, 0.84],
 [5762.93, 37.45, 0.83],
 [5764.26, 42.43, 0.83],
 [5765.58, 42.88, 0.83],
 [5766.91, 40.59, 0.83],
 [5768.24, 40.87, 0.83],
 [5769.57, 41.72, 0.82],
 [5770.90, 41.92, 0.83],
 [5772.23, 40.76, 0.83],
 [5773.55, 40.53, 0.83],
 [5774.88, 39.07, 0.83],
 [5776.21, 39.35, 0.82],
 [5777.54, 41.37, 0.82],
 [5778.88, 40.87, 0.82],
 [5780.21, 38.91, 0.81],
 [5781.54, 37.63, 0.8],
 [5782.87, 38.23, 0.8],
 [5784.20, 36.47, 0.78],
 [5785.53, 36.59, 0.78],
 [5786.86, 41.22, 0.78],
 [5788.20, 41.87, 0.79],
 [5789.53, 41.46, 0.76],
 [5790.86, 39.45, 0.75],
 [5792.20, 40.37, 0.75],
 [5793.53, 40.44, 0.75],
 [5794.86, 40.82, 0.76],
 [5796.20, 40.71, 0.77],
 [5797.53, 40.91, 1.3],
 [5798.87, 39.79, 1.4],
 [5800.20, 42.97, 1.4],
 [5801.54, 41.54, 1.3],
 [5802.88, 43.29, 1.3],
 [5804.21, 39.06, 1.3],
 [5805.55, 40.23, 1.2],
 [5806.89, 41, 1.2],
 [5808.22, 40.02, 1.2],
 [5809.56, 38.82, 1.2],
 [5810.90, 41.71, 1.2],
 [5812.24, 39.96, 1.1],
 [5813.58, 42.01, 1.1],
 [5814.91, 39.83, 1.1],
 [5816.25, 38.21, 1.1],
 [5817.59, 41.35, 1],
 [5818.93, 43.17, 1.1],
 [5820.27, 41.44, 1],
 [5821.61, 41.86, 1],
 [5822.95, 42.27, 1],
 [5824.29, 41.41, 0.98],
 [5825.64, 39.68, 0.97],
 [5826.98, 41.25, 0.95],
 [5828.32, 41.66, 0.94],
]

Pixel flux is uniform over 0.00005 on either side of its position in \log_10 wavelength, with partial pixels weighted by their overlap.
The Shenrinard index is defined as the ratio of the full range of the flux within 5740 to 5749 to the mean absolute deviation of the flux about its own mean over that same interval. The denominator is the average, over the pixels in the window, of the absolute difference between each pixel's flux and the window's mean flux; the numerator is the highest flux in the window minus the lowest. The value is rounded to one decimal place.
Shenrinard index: 3.7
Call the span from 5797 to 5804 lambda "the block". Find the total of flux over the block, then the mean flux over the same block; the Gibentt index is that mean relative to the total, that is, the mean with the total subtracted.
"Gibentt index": -167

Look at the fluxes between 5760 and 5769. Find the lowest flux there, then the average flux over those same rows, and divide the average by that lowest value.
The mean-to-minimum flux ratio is 1.089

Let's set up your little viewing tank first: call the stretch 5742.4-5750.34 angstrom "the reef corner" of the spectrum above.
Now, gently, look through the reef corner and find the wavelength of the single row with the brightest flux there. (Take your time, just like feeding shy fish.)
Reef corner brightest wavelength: 5749.68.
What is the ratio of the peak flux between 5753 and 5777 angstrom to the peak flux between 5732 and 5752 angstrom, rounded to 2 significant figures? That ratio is 0.99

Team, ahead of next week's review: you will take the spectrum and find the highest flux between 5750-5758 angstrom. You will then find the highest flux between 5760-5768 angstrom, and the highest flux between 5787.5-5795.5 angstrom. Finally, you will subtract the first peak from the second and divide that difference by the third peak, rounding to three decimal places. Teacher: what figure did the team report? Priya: 0.008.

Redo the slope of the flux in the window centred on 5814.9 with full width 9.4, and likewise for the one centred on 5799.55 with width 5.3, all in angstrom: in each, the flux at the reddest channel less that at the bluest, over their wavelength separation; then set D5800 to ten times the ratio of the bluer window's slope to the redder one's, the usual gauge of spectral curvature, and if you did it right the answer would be 9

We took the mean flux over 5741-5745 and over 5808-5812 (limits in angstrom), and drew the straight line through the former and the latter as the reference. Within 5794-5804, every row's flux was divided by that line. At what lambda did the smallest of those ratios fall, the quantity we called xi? 5798.87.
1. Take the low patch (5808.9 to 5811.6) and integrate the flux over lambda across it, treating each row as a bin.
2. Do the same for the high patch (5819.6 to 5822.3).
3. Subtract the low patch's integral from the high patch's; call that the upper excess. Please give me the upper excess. 4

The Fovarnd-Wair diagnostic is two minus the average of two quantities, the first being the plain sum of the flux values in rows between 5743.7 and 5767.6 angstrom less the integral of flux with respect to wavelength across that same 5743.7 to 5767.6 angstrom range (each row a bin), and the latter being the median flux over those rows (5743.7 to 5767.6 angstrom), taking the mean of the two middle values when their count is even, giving 101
